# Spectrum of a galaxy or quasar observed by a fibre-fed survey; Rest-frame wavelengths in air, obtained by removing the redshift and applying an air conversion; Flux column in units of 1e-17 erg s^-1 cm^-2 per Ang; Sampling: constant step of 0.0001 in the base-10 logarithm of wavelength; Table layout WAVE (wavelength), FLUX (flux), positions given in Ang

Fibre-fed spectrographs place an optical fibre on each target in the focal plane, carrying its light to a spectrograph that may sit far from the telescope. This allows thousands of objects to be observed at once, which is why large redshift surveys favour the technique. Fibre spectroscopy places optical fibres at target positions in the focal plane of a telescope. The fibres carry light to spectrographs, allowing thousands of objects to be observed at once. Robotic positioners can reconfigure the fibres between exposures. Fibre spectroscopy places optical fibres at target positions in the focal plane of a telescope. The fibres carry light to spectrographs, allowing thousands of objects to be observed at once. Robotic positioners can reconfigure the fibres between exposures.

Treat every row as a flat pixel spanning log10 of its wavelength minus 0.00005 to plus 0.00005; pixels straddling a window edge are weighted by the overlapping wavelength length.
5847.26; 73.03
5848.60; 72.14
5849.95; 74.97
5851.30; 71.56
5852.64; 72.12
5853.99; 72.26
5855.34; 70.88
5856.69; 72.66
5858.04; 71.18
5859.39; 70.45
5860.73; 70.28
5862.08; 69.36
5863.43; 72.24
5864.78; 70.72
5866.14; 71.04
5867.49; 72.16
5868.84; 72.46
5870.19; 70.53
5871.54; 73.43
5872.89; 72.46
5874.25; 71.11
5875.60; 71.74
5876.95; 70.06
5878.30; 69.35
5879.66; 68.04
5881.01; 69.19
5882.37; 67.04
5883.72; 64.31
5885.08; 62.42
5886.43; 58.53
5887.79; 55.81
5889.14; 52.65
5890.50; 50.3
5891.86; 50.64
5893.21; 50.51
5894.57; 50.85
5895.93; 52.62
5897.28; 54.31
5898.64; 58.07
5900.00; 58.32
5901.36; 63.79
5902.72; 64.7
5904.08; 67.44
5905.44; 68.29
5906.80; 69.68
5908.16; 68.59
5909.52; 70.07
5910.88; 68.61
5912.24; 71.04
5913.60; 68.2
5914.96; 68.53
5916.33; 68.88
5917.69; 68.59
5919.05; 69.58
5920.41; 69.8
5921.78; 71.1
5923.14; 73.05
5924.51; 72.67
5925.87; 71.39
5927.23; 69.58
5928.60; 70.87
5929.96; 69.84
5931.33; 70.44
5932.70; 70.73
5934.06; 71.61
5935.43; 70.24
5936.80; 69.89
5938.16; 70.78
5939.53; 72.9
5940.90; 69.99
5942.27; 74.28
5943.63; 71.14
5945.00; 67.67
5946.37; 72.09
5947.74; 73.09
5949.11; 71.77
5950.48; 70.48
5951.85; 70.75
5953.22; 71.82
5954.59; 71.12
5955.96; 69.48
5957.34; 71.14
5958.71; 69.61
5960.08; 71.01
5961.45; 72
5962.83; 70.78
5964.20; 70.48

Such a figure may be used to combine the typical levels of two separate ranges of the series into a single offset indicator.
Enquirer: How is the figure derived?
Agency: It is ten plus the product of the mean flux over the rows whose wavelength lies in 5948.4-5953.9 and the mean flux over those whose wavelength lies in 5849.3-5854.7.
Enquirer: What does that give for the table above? 5189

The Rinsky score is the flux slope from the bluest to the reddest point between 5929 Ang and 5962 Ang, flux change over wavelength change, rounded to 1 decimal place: 0.1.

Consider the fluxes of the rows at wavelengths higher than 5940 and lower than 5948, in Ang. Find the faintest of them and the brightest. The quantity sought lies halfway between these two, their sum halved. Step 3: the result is 71.0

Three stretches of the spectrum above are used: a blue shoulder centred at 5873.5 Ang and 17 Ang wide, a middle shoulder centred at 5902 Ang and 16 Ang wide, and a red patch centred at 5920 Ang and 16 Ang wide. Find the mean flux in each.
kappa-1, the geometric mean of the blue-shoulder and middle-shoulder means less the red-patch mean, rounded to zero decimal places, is -4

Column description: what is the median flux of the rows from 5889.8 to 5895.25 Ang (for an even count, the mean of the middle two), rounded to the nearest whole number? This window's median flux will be 51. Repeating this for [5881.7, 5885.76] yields 64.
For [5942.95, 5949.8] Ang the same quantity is 72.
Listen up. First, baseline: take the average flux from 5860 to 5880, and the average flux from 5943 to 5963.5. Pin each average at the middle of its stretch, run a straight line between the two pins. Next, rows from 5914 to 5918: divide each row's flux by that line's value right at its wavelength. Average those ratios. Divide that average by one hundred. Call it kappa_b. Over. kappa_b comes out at 0.0097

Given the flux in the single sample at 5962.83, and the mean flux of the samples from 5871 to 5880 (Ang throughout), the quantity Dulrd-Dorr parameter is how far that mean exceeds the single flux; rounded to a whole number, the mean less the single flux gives 0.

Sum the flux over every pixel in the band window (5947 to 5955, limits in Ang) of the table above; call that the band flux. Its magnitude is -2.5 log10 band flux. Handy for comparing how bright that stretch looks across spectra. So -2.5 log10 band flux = -6.58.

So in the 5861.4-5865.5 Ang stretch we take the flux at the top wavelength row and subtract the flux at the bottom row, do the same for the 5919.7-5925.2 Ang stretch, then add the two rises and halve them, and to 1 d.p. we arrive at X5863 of 2.1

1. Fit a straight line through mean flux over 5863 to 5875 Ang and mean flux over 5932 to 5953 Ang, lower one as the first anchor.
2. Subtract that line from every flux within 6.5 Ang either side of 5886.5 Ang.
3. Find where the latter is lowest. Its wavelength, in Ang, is 5890.50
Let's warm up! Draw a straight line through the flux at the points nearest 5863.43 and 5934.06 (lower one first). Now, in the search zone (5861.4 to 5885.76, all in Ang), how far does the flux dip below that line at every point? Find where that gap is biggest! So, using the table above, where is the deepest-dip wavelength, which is 5885.08 Ang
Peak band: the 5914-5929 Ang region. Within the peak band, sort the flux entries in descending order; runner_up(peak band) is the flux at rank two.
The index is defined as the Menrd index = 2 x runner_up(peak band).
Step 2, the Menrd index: 145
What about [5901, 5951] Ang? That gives 146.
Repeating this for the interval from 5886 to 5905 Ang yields 129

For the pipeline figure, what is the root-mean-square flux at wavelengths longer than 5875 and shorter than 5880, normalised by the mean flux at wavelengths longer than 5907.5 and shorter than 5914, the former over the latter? 1.01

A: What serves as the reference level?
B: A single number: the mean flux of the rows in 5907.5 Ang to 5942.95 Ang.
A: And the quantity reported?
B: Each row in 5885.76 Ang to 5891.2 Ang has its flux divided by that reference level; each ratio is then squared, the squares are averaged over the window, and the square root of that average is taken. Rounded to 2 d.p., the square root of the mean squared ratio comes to 0.77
